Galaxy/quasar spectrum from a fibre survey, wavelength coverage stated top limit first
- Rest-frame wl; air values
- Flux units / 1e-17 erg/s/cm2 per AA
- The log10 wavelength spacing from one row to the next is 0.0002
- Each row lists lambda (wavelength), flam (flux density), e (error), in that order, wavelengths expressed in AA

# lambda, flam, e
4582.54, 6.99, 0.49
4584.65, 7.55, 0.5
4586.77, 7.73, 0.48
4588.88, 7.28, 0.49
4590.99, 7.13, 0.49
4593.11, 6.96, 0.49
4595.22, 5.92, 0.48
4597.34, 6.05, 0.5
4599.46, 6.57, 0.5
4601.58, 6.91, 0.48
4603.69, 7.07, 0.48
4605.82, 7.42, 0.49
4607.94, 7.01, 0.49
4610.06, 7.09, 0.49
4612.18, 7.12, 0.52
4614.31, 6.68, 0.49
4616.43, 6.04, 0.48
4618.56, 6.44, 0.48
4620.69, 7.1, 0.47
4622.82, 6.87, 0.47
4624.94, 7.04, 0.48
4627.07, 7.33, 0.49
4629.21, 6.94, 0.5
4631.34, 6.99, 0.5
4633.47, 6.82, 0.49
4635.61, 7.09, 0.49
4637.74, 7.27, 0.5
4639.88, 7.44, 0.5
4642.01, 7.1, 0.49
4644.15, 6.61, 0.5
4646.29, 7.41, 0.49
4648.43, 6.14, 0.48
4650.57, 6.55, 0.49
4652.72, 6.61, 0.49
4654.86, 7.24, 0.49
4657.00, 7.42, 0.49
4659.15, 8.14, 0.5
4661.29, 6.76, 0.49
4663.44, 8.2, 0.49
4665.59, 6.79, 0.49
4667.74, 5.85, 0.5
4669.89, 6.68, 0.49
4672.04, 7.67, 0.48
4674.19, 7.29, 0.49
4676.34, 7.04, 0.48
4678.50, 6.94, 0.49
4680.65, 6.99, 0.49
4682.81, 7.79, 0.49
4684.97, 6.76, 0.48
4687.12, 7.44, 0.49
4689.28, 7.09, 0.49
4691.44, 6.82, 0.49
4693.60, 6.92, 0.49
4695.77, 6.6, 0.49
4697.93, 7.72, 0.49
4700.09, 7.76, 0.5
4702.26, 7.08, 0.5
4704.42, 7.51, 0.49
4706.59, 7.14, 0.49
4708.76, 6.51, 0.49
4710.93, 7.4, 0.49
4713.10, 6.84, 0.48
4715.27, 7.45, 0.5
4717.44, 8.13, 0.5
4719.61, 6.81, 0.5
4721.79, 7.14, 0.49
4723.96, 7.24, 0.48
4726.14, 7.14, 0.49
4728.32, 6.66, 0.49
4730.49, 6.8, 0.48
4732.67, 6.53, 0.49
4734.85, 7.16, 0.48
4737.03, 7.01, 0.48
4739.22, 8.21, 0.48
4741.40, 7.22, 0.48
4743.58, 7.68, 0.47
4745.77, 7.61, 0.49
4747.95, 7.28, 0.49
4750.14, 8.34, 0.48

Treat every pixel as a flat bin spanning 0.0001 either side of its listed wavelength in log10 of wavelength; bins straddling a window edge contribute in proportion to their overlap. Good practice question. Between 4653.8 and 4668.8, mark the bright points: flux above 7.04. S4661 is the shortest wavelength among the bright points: 4654.86 AA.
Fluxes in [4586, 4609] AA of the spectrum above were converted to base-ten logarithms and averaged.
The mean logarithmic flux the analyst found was 0.838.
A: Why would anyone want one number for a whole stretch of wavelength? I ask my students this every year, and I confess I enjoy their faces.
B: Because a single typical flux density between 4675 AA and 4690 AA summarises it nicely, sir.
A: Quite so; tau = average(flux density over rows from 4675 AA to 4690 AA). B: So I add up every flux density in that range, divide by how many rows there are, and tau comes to 7.15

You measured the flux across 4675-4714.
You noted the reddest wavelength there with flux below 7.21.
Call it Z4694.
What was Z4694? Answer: 4713.10 AA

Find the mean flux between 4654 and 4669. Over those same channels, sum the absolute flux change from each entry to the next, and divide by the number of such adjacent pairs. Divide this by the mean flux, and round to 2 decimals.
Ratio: 0.14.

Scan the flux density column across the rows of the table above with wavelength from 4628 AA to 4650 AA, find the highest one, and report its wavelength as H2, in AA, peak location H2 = 4639.88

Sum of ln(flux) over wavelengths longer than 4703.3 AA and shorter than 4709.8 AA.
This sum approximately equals 5.86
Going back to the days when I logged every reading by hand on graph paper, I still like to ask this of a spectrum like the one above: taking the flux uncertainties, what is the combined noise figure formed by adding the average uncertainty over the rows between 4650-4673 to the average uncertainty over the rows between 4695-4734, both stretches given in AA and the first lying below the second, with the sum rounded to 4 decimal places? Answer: 0.9820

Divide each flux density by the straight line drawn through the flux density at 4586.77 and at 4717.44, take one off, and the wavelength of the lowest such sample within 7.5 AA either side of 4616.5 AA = 4616.43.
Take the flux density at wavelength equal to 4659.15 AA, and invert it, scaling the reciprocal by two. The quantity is 0.246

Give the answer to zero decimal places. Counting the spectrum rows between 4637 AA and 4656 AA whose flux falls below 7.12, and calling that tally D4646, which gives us 5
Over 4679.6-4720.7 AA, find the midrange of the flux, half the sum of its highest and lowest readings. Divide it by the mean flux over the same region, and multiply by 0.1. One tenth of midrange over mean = 0.102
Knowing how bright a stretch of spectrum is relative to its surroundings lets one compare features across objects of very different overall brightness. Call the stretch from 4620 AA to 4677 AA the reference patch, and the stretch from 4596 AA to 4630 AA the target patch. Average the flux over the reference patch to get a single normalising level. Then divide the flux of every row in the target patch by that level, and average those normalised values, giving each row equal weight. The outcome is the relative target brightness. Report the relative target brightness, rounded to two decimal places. 0.97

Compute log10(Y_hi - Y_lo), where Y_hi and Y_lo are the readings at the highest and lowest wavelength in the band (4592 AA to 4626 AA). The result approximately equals -1.1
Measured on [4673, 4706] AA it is -0.7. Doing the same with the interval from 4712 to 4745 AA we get -0.1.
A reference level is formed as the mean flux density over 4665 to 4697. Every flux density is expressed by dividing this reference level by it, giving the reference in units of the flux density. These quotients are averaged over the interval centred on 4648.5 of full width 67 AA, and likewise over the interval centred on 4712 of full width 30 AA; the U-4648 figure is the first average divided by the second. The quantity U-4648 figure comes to 1.04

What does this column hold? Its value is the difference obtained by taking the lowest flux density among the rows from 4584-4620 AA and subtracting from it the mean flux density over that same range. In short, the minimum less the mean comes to -1.0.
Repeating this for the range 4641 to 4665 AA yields -1.0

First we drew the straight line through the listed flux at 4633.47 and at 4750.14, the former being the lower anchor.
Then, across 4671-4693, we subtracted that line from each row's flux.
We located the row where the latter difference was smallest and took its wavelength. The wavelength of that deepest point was 4691.44 AA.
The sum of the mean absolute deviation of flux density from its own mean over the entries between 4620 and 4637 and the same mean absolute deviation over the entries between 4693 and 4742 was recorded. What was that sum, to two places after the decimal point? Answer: 0.47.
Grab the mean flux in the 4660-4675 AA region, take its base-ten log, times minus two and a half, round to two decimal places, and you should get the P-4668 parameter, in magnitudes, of -2.12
